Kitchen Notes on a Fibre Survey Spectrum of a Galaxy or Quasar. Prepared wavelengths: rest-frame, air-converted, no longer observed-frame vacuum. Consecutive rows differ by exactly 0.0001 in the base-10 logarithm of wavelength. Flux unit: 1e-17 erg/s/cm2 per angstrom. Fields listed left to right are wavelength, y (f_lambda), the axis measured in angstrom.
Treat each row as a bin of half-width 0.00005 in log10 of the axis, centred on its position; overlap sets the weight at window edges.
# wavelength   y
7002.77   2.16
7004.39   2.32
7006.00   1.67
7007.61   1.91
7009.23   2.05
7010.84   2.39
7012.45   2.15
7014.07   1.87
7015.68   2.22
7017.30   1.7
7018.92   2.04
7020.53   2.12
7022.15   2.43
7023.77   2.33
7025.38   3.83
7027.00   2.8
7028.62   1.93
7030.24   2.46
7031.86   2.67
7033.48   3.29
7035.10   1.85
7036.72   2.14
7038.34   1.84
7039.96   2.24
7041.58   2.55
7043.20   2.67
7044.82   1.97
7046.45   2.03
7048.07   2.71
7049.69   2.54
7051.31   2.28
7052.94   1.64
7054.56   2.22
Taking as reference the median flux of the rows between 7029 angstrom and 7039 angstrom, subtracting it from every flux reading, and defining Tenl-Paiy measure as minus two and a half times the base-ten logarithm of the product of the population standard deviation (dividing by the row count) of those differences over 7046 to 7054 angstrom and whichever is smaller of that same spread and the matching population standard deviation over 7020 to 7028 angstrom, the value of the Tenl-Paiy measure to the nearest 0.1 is 2.1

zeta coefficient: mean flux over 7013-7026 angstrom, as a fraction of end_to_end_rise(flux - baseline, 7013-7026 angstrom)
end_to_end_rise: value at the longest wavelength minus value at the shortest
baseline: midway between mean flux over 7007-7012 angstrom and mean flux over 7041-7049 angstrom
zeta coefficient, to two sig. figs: 1.2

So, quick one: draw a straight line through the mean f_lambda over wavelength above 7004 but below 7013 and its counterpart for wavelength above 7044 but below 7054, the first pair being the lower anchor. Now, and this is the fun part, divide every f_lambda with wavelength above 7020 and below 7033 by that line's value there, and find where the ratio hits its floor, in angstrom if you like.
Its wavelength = 7028.62 angstrom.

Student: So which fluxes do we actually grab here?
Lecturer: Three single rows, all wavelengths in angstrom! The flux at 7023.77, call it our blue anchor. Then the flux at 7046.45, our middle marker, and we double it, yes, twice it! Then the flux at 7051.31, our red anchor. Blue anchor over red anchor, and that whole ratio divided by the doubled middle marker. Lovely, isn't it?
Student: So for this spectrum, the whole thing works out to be 0.252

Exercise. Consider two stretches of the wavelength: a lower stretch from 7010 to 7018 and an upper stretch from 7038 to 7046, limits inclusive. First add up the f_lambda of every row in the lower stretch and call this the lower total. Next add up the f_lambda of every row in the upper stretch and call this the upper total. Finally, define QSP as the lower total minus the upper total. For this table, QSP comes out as -1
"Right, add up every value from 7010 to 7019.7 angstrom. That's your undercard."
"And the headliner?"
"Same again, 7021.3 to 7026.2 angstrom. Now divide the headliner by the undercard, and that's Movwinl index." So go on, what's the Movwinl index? 0.7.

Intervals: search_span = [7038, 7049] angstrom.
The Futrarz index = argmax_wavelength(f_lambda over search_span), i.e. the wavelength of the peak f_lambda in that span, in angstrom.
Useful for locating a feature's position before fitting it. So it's 7048.07 angstrom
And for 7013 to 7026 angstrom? 7025.38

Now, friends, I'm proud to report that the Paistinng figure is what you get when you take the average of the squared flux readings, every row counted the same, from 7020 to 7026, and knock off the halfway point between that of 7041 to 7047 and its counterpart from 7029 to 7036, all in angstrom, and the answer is 1.5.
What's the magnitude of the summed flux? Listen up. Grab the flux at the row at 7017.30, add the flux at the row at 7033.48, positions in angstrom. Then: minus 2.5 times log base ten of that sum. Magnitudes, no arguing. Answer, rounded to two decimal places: -1.75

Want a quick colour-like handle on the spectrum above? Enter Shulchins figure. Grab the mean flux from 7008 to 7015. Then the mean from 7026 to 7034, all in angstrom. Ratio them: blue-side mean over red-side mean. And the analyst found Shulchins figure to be 0.80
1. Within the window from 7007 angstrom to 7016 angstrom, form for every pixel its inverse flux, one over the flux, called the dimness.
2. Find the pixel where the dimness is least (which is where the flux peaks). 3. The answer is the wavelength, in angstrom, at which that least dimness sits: 7010.84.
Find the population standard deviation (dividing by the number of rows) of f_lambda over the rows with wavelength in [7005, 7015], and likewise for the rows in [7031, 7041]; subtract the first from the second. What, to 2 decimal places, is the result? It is 0.28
